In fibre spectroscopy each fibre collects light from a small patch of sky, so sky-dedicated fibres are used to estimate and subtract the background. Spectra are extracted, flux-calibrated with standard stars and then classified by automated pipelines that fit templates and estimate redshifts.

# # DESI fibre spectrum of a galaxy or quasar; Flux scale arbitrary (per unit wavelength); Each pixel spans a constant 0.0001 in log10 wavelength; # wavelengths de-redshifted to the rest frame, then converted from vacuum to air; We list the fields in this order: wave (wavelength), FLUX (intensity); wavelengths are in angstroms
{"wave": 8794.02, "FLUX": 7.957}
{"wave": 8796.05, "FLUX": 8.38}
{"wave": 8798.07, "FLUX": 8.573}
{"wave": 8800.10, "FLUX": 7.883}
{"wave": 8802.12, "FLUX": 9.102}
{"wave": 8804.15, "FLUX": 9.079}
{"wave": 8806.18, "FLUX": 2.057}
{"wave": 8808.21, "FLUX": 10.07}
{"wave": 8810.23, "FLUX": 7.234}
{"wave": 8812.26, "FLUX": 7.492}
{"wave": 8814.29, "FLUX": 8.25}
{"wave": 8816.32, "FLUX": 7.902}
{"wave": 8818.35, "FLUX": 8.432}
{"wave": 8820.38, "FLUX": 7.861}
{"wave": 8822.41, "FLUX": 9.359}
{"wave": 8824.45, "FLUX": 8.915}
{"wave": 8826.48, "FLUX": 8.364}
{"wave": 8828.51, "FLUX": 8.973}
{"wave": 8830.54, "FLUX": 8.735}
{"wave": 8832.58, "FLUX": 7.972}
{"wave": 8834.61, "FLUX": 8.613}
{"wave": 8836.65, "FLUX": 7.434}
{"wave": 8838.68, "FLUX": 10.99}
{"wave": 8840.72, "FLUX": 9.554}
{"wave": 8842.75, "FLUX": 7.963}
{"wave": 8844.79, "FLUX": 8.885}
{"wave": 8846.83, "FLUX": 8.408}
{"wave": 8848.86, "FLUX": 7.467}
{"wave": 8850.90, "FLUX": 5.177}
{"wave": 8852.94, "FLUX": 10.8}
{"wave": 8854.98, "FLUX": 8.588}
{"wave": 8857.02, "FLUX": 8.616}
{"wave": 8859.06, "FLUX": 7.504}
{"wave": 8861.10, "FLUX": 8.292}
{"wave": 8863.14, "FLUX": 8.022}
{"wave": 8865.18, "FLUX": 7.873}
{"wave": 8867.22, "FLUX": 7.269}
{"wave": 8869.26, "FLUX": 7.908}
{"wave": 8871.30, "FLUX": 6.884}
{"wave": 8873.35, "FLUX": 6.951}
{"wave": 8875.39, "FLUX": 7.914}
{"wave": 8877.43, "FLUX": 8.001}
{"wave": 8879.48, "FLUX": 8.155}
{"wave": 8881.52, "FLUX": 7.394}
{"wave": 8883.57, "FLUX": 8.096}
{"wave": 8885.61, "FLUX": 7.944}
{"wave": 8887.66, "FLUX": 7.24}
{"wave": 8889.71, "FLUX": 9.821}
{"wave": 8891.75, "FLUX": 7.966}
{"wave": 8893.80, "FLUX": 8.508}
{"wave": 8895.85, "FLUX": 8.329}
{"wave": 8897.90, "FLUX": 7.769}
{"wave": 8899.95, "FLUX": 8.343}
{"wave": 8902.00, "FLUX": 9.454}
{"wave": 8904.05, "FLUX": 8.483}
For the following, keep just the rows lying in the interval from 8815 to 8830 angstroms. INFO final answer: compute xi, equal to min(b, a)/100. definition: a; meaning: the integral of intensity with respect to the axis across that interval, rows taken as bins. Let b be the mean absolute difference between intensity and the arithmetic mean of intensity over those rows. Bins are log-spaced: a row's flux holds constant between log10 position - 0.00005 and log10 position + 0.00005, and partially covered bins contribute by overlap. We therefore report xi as 0.005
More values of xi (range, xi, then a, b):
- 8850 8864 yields 0.011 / 114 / 1.1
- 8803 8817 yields 0.016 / 104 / 1.6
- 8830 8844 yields 0.009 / 123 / 0.9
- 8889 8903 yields 0.006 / 120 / 0.6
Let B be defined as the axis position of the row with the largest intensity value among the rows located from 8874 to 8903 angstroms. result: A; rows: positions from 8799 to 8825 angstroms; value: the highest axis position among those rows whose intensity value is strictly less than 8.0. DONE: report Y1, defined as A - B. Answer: -69.3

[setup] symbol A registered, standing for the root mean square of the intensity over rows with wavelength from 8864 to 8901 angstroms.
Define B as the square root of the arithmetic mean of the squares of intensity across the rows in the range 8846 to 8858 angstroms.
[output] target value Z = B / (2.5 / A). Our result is 26.5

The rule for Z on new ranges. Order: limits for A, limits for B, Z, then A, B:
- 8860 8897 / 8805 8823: 25.2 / 7.95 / 7.9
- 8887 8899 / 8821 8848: 29.3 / 8.31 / 8.8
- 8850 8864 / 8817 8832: 28.8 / 8.29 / 8.7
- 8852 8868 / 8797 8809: 27.8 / 8.43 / 8.2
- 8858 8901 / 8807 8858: 27.2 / 7.94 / 8.6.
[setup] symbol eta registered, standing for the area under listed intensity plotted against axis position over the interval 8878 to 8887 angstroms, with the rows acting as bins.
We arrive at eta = 71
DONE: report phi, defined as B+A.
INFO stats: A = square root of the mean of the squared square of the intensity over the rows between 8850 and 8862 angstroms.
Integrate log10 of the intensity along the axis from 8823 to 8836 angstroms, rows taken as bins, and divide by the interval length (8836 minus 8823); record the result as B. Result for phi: 75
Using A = 74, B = 0.933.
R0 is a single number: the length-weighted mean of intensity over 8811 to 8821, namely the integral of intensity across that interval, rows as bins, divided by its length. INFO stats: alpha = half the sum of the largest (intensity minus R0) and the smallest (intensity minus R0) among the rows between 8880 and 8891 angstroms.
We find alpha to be 0.6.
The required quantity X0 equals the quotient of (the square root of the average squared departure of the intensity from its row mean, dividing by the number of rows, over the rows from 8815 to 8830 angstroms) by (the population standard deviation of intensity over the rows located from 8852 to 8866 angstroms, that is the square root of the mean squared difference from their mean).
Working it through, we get 0.52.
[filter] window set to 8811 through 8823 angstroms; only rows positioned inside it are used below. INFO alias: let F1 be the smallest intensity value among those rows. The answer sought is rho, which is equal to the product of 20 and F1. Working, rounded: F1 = 7.492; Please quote 150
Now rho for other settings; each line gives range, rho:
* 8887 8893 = 145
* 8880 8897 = 145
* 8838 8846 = 159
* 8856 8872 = 138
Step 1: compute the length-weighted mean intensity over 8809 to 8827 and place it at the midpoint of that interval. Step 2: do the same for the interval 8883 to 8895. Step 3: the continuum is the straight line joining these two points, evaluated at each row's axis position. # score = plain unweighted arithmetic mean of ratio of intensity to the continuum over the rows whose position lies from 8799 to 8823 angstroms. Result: 0.96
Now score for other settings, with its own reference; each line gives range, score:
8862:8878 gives 0.92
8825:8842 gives 1.07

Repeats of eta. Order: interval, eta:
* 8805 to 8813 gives 54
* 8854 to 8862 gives 66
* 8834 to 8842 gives 73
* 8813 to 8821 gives 65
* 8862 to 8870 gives 62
